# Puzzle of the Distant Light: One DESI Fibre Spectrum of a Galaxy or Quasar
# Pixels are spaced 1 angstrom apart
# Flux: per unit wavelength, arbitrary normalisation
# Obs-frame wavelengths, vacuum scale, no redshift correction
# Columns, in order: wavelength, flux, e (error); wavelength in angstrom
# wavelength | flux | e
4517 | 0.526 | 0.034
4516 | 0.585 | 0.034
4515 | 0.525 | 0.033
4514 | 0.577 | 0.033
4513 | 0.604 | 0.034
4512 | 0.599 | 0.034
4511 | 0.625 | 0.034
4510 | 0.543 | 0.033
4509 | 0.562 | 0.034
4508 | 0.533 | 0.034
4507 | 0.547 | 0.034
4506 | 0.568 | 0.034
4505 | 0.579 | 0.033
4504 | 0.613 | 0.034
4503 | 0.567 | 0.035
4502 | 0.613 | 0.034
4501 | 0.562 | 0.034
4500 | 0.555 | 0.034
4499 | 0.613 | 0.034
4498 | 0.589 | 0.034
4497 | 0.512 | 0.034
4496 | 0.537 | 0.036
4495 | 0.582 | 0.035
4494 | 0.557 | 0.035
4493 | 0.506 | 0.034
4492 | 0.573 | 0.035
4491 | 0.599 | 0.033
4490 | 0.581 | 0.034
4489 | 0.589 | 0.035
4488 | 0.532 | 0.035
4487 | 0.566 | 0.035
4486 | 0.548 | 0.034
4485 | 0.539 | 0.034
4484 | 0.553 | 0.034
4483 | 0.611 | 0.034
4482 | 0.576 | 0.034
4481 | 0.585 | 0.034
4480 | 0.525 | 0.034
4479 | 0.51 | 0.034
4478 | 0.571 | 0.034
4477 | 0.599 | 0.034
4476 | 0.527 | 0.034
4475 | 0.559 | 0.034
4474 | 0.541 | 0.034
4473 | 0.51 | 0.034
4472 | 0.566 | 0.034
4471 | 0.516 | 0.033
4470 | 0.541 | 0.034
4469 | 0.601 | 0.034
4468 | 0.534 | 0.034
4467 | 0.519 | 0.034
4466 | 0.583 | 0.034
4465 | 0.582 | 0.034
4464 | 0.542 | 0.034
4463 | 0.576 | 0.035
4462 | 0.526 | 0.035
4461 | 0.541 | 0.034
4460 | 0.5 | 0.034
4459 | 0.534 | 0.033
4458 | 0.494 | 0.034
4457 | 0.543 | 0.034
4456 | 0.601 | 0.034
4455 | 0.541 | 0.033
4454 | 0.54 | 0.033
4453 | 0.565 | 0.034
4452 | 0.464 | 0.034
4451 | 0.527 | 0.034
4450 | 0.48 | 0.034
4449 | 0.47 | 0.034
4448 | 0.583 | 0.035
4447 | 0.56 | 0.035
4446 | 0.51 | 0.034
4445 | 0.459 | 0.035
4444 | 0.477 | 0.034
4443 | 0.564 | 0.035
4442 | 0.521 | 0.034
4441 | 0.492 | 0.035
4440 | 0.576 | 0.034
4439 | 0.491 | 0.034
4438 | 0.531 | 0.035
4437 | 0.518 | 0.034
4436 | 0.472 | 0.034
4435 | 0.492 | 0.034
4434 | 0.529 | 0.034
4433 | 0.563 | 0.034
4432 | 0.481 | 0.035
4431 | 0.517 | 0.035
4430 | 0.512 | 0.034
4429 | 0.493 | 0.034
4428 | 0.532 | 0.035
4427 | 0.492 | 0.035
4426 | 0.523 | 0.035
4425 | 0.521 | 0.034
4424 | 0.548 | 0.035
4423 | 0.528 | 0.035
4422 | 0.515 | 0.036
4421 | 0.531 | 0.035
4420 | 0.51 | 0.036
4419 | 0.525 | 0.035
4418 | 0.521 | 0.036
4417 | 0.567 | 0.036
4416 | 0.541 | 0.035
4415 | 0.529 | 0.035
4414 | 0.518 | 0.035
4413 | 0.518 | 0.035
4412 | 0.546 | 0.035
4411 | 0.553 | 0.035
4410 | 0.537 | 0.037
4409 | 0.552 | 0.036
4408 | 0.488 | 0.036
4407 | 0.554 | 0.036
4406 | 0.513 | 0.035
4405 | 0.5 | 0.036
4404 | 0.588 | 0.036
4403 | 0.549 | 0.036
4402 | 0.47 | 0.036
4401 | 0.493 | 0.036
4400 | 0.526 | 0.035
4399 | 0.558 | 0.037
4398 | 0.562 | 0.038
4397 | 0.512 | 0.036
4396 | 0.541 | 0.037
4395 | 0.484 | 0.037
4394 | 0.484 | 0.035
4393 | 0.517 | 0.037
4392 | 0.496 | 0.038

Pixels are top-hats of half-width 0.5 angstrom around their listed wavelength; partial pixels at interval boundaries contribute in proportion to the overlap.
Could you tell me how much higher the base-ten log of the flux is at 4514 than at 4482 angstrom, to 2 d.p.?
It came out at 0.00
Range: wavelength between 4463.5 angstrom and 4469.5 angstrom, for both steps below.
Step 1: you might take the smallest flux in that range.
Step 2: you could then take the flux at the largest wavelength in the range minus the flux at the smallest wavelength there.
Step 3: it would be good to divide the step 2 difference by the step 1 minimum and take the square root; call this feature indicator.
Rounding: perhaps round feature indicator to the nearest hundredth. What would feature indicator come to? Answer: 0.34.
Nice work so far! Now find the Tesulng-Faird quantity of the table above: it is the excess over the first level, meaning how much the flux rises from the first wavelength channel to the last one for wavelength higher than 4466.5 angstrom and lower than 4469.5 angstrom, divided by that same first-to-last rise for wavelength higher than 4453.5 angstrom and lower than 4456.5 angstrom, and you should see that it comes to 1.3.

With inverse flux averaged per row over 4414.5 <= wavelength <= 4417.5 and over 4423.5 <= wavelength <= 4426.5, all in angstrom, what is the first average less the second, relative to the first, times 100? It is -3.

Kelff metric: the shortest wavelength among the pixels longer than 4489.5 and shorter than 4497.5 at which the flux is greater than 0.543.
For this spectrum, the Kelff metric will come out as 4490 angstrom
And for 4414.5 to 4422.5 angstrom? 4417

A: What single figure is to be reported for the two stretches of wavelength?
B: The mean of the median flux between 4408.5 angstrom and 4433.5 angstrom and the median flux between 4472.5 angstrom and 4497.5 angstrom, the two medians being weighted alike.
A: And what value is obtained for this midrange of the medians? 0.541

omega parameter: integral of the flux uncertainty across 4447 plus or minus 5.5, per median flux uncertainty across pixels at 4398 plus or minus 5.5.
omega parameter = 10.5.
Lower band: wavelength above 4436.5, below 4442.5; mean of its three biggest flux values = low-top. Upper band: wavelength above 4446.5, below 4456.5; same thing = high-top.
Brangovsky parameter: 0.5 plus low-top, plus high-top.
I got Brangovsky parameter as 1.626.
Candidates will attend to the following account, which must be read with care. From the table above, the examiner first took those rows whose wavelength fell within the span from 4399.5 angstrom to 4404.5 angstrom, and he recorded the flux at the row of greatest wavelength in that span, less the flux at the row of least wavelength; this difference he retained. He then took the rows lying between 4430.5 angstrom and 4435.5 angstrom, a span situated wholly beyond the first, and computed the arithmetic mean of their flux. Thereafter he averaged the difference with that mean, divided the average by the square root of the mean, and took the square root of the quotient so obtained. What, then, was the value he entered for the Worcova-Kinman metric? 0.634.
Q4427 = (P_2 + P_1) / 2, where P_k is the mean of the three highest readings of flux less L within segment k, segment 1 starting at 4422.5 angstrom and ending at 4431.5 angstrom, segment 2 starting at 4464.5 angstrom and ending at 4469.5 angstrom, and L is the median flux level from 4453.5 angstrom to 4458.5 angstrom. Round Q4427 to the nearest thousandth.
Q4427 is 0.021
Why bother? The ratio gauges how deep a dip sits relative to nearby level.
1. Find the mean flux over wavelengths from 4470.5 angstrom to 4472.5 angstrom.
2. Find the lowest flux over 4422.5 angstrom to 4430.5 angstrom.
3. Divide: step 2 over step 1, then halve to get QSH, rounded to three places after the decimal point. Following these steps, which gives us 0.455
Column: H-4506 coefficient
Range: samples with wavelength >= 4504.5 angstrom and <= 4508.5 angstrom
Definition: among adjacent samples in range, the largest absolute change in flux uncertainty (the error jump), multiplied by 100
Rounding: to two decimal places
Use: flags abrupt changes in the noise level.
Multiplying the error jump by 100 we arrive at 0.10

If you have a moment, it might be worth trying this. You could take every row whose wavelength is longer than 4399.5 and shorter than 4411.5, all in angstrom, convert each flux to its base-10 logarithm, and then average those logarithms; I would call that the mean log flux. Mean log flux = -0.279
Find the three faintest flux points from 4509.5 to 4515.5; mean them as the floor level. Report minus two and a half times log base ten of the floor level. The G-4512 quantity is 0.65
